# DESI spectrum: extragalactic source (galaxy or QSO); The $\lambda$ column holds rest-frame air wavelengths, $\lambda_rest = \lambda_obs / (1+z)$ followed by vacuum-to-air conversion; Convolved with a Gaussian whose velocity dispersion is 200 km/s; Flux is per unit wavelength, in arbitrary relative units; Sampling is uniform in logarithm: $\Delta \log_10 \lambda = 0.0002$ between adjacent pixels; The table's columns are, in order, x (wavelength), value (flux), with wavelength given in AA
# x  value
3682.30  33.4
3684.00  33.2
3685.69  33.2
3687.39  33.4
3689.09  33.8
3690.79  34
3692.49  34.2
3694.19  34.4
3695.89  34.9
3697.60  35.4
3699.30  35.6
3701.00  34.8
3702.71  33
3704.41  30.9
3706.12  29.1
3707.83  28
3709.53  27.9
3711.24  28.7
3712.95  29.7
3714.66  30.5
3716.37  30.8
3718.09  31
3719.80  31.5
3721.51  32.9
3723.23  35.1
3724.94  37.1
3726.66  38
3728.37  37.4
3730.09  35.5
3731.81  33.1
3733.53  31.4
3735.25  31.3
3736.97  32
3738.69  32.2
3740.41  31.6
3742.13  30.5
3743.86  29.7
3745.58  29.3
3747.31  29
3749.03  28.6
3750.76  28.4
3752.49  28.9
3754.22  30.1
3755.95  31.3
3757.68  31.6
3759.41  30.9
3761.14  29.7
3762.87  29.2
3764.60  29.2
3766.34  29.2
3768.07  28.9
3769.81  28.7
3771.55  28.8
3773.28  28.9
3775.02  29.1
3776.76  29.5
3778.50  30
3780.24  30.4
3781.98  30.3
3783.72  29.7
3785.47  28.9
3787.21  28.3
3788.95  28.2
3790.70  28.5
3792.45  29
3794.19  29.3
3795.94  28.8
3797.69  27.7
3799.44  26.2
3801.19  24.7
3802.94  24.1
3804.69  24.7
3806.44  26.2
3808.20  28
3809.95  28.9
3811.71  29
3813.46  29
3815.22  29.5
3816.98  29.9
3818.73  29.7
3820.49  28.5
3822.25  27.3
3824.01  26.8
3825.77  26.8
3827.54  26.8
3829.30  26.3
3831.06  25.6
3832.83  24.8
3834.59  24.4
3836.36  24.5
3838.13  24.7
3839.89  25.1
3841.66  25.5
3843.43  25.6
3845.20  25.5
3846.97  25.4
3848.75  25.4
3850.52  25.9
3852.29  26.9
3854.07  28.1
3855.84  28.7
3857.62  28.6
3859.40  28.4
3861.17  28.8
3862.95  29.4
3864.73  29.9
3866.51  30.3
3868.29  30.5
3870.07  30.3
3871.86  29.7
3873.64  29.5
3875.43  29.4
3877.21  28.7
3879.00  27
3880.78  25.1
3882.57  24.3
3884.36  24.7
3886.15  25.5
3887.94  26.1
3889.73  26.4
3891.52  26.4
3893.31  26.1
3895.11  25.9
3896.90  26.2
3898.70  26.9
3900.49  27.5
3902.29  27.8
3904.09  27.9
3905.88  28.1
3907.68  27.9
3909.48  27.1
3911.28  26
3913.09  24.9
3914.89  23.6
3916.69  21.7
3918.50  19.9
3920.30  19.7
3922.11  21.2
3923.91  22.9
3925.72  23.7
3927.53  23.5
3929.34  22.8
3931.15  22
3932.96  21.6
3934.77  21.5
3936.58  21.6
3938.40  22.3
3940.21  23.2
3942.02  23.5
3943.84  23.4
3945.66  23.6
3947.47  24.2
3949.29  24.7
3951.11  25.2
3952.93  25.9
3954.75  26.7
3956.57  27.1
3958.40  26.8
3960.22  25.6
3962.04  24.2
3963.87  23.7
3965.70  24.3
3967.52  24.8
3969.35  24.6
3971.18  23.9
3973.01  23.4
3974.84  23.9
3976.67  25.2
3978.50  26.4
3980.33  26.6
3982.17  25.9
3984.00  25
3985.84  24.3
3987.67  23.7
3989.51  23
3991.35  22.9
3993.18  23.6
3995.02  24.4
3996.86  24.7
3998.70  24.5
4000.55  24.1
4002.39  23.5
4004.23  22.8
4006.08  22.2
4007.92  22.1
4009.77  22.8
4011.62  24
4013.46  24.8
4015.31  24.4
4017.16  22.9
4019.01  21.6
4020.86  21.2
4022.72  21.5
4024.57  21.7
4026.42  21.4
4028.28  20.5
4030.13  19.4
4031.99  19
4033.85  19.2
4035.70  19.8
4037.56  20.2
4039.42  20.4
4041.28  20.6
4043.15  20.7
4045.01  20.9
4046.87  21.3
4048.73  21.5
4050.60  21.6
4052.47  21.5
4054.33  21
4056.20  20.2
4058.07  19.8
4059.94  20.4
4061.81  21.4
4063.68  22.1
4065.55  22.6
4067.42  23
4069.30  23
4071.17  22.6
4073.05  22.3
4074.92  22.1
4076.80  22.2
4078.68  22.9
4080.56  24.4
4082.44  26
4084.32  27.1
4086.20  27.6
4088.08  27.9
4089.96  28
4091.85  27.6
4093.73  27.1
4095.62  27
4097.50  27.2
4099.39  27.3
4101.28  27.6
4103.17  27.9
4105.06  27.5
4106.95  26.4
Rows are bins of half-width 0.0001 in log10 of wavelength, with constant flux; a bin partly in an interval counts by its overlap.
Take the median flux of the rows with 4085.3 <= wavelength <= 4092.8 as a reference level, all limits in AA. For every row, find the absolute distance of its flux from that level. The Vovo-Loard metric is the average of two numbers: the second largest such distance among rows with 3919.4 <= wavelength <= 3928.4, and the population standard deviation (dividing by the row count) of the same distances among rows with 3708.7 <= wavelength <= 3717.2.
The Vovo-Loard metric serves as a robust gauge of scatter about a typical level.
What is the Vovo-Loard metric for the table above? 3.8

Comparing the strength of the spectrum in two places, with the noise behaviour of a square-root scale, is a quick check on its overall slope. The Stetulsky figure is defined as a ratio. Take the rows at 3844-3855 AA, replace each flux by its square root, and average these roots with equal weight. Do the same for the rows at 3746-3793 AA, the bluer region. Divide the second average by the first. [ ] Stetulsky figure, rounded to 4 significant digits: 1.059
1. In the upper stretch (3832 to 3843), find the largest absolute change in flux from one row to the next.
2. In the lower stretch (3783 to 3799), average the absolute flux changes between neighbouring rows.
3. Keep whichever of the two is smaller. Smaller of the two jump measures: 0.40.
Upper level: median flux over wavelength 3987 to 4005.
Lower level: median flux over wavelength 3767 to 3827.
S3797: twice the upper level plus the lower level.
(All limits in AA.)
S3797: 76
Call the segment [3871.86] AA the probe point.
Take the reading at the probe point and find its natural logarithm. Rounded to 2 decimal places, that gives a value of 3.39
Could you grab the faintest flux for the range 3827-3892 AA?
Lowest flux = 24.3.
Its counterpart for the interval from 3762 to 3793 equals 28.2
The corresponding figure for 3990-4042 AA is 19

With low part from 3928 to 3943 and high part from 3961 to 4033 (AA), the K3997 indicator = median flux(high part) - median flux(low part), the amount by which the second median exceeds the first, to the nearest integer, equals 2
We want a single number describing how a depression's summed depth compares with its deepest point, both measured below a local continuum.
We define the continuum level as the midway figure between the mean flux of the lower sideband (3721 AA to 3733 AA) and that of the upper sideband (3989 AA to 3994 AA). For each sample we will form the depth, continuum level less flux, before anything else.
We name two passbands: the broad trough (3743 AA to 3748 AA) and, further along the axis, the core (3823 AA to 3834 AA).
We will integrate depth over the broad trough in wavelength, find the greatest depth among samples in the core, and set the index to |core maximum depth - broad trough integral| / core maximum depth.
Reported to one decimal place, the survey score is 1.0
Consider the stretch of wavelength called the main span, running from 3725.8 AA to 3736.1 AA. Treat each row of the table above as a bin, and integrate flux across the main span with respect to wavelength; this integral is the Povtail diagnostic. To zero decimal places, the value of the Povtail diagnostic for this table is 355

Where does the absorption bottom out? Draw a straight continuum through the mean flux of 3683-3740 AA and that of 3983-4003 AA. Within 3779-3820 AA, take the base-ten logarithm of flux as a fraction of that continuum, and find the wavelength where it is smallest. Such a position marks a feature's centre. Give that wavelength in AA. 3802.94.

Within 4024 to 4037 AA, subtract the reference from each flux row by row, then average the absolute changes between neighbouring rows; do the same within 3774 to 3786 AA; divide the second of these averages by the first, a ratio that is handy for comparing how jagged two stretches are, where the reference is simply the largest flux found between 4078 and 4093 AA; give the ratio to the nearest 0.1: 0.8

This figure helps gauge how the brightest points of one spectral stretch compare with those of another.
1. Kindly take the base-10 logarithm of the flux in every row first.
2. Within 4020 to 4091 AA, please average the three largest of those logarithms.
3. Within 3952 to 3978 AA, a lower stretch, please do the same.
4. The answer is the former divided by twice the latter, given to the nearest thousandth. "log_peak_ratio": 0.505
